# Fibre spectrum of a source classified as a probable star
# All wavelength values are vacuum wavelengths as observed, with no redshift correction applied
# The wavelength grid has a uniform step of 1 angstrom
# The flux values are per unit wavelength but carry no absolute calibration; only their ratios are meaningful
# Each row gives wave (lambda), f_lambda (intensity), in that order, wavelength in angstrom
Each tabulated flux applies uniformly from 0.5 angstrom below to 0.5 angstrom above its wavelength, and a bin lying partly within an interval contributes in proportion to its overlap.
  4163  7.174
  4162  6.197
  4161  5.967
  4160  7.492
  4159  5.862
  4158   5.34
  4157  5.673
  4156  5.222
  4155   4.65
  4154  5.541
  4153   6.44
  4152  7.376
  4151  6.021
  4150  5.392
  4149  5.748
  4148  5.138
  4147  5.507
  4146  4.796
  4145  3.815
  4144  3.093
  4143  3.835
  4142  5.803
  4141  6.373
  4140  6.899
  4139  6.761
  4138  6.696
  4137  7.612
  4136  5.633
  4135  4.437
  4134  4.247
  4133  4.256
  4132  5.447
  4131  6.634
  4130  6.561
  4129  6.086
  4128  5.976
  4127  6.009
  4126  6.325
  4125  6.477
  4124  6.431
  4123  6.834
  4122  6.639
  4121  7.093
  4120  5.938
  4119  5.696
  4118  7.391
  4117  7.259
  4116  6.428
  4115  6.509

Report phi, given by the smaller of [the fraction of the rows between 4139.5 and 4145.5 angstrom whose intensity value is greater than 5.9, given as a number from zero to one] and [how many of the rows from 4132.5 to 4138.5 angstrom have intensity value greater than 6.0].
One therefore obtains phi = 0.33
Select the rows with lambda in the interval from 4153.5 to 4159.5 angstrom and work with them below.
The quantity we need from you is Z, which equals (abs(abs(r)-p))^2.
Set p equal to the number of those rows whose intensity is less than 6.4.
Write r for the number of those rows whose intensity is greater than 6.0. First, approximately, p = 6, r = 0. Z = 36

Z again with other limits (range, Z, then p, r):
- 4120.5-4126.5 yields 25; 1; 6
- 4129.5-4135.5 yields 4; 4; 2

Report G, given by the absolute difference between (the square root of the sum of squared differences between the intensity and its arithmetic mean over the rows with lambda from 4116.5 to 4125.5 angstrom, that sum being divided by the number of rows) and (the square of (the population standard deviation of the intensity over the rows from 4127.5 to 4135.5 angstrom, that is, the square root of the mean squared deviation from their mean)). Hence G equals 0.36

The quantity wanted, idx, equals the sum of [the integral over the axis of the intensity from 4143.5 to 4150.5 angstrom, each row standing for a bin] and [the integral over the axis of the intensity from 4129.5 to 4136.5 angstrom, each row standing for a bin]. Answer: 71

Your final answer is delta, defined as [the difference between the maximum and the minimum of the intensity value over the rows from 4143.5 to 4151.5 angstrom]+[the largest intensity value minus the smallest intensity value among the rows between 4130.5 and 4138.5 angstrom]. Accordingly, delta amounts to 6.3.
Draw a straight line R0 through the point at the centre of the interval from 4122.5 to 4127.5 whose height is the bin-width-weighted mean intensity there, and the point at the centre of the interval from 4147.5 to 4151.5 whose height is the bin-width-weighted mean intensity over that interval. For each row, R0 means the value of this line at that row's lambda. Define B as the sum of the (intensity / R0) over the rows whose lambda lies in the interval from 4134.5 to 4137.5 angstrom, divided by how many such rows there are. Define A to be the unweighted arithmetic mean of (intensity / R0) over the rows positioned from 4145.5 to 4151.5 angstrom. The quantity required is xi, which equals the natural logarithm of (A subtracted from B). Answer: -4.86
